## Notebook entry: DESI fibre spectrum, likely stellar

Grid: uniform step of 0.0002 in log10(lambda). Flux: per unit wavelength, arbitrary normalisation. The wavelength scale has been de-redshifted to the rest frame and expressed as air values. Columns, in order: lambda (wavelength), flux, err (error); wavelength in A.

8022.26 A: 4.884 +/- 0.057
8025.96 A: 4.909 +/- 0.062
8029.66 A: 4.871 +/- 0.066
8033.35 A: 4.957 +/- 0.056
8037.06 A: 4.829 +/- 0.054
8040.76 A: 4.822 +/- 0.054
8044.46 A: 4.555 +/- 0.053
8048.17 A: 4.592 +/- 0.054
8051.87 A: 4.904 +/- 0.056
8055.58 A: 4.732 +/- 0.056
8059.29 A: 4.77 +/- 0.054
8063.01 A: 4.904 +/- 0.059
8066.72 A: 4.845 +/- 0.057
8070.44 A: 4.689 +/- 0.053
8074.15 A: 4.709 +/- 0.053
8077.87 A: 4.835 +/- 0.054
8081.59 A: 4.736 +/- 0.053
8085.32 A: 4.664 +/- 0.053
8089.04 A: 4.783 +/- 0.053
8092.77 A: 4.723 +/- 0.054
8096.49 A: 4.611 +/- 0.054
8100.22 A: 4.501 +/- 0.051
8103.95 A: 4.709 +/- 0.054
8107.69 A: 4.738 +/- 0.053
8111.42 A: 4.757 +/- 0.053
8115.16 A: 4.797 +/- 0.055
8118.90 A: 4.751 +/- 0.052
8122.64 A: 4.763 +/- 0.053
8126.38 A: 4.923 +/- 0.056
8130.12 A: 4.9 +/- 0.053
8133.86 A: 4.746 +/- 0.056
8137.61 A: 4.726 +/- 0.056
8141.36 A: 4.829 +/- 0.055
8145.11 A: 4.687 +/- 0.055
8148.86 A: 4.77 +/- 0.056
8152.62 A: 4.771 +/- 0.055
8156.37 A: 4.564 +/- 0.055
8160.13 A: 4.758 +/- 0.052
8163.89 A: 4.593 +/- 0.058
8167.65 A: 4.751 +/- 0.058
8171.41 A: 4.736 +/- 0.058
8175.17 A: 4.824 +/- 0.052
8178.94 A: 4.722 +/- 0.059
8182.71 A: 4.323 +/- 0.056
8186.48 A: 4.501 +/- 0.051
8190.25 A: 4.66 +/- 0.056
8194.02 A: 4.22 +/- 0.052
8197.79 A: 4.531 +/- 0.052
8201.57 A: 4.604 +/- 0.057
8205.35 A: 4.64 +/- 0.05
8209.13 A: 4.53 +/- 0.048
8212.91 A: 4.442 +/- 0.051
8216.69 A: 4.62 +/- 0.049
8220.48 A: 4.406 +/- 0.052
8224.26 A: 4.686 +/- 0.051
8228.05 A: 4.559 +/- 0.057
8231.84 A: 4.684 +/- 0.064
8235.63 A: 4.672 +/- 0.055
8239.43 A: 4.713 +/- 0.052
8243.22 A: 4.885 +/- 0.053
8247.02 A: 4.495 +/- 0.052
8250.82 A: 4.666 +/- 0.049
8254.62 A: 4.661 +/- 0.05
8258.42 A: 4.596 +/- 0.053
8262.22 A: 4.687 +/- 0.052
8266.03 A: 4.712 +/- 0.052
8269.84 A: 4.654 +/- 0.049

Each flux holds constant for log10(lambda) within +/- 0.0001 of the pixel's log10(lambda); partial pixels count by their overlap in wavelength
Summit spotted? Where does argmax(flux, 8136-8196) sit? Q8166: 8141.36 A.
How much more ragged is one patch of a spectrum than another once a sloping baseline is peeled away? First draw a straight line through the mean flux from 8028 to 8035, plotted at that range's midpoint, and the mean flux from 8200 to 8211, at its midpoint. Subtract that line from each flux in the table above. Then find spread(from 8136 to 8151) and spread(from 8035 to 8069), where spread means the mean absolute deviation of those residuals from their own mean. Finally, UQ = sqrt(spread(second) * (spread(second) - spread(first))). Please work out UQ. 0.07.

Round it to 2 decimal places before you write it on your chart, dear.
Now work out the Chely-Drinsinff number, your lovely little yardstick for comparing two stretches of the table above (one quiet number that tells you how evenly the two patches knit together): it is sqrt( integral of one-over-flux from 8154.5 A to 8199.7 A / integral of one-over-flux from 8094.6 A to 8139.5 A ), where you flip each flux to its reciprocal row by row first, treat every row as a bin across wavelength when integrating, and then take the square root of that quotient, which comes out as 1.02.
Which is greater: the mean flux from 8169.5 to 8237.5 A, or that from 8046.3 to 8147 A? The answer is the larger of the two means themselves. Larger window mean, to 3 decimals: 4.753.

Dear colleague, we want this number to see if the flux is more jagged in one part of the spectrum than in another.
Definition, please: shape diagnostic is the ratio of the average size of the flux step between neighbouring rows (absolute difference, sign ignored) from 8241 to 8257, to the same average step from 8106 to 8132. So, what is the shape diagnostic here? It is 3.8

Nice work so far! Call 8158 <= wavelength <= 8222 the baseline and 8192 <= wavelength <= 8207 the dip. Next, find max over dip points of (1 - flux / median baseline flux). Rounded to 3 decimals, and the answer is 0.083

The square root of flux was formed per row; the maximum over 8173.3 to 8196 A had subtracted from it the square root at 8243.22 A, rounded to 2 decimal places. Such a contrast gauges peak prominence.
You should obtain -0.01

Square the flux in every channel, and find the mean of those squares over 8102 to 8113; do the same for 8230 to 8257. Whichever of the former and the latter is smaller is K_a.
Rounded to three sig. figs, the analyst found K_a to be 21.9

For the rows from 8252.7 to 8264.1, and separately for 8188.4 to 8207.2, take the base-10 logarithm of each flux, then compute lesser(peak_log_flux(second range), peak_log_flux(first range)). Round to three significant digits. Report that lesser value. 0.668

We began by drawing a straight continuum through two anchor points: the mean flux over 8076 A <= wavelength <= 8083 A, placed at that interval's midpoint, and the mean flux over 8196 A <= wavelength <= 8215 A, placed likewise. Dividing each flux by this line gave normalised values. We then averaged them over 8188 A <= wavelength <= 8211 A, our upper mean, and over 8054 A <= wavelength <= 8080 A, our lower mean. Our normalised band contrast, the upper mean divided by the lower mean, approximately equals 1.00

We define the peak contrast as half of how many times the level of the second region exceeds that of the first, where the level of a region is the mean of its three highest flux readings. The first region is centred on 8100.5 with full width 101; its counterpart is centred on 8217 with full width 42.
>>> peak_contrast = 0.477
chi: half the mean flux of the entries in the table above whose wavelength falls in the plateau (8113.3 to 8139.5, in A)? 2.40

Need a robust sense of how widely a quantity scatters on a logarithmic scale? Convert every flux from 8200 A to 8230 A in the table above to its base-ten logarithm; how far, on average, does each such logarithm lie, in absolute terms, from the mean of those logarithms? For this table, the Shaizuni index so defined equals 0.0073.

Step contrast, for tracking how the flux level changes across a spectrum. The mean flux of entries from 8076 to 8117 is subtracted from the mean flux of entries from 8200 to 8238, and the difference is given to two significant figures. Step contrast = -0.13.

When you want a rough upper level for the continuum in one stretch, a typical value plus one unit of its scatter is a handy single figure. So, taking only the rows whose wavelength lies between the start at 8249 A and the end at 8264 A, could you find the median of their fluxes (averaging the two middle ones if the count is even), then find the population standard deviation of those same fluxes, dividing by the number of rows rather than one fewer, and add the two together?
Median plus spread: 4.70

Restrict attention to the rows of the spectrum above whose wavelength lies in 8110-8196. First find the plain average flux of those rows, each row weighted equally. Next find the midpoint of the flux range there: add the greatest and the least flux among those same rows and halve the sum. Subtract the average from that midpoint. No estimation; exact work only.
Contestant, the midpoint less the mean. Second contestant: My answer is -0.13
